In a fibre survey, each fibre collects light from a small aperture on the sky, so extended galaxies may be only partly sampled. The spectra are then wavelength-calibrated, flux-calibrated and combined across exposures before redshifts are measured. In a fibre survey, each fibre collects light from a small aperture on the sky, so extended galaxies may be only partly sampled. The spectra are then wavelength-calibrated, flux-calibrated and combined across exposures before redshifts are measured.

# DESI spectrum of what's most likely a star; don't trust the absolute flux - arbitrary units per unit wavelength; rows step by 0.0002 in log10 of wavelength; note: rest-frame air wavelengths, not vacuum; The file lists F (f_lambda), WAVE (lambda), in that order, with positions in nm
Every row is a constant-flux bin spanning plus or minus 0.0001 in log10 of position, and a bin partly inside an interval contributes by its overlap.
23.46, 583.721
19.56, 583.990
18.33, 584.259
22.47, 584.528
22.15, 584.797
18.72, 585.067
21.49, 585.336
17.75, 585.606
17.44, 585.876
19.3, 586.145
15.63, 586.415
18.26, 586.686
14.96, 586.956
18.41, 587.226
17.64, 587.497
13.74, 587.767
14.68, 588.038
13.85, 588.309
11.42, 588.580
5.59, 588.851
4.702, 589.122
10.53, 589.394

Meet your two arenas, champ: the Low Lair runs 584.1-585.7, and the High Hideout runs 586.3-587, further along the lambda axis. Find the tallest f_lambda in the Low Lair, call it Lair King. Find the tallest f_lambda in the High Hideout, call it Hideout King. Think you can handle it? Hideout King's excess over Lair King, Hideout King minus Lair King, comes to -4.2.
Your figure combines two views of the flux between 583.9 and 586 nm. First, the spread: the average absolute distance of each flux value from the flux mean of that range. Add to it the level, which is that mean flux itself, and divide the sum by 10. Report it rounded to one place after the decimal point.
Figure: 2.1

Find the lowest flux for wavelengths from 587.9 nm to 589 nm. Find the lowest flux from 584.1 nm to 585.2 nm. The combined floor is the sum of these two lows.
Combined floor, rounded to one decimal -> 23.9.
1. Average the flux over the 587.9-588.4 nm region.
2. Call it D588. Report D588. 14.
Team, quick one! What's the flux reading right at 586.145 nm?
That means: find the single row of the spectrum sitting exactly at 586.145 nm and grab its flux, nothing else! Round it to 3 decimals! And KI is 19.300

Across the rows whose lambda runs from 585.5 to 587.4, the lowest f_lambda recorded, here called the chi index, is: 14.96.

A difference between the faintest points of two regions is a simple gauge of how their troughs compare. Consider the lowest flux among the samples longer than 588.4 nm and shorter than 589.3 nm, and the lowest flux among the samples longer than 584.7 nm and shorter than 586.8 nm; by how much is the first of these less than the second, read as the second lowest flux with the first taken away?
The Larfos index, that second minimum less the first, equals 11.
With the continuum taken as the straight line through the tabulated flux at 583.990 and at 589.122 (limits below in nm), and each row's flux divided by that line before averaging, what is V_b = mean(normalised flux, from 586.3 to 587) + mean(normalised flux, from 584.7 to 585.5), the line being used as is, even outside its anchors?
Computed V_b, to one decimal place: 2.7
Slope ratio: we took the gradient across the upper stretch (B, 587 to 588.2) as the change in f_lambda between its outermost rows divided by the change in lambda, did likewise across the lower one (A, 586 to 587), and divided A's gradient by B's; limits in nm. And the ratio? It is 1.2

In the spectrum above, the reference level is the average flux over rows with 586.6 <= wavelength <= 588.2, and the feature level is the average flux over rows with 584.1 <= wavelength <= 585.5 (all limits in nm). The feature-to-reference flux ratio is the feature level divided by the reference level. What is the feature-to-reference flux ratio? 1.27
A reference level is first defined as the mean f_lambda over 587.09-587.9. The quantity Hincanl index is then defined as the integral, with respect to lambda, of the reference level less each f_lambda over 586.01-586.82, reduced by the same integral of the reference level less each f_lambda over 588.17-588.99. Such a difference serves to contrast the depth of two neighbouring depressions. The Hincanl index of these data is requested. -6.1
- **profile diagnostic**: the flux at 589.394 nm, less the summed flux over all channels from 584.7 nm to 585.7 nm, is -70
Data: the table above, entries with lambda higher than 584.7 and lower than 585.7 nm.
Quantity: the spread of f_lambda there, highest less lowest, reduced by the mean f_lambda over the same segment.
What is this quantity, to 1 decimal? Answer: -15.6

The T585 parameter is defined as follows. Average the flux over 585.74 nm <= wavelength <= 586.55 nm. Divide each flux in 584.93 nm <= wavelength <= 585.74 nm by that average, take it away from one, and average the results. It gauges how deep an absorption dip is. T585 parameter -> -0.11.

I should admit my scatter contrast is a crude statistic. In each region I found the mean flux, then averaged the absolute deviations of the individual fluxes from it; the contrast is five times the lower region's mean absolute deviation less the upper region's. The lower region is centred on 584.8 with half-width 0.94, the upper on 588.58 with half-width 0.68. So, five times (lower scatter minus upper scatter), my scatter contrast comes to -11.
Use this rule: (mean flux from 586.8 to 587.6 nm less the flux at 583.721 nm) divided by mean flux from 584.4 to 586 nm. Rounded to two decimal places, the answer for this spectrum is -0.32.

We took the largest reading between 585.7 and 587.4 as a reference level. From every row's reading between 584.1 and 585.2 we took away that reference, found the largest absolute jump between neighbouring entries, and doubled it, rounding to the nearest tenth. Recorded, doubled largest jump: 8.3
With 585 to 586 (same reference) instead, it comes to 7.5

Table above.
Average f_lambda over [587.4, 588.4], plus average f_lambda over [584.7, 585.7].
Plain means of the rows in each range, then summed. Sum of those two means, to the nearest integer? 35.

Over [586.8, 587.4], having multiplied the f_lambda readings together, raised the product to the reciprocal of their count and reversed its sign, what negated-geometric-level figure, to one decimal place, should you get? -16.6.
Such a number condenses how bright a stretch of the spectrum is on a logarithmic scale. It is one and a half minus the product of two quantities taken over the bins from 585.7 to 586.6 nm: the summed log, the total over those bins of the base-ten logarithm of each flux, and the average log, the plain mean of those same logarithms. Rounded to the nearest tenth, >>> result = -3.1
